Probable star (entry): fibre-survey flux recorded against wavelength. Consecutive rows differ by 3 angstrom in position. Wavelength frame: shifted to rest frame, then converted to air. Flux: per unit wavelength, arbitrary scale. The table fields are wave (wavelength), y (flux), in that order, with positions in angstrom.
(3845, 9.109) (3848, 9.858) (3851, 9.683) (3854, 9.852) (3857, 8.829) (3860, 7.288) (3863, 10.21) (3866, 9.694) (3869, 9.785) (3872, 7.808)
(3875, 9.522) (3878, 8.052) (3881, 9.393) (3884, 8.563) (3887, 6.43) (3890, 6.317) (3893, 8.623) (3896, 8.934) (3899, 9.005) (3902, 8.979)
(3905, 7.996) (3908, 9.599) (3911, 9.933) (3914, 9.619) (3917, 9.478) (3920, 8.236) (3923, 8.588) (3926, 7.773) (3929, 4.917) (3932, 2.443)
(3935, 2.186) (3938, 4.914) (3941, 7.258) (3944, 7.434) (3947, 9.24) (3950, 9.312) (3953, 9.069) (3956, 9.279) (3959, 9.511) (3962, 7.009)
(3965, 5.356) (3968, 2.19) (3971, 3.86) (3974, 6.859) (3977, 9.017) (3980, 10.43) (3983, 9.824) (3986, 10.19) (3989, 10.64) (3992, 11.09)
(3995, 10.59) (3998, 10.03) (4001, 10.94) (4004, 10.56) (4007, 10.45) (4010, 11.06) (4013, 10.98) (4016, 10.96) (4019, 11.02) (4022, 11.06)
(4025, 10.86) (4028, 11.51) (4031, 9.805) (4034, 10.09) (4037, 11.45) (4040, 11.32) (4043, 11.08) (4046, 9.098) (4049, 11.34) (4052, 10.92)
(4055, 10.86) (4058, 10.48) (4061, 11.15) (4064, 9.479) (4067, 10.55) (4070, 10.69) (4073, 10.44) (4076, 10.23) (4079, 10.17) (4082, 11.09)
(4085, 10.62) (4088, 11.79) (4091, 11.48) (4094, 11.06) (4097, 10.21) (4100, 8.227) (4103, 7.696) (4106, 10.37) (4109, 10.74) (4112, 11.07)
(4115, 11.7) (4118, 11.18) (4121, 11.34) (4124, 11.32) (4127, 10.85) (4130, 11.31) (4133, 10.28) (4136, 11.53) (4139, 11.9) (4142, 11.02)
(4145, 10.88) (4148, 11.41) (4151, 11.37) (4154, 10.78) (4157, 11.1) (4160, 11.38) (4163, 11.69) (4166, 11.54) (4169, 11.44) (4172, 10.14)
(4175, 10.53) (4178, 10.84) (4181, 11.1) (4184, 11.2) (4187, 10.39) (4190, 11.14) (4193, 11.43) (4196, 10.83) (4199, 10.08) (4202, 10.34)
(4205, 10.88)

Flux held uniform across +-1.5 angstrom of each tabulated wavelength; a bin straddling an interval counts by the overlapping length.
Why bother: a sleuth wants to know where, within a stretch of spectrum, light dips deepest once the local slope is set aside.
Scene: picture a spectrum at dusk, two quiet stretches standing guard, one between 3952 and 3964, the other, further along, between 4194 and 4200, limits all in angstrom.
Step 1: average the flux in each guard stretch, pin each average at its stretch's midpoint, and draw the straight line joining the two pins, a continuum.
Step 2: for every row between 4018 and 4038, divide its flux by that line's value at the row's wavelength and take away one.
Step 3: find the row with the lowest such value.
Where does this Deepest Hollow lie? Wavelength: 4031 angstrom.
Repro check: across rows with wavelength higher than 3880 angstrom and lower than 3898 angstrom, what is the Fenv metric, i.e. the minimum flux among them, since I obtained 6.317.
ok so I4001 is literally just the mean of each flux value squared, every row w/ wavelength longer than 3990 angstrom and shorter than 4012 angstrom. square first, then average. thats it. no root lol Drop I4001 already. 114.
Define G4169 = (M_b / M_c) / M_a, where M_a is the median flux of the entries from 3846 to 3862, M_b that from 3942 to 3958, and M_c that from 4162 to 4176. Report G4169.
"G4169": 0.083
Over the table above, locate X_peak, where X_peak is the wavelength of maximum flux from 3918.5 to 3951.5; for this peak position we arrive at 3950 angstrom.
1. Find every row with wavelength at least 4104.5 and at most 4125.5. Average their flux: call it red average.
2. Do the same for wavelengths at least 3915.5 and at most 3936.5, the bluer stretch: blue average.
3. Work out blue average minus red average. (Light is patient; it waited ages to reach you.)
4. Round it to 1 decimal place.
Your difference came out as -4.9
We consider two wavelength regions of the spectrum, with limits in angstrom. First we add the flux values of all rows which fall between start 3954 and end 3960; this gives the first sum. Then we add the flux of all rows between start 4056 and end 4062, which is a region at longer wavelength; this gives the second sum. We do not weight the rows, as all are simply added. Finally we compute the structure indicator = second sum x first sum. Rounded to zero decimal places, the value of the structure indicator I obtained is 406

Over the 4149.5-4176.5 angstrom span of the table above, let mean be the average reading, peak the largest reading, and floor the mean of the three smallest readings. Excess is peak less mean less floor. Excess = -9.9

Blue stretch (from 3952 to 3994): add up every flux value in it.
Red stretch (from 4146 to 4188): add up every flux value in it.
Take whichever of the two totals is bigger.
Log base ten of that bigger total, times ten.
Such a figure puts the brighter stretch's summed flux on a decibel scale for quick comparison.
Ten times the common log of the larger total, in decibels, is 21.9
